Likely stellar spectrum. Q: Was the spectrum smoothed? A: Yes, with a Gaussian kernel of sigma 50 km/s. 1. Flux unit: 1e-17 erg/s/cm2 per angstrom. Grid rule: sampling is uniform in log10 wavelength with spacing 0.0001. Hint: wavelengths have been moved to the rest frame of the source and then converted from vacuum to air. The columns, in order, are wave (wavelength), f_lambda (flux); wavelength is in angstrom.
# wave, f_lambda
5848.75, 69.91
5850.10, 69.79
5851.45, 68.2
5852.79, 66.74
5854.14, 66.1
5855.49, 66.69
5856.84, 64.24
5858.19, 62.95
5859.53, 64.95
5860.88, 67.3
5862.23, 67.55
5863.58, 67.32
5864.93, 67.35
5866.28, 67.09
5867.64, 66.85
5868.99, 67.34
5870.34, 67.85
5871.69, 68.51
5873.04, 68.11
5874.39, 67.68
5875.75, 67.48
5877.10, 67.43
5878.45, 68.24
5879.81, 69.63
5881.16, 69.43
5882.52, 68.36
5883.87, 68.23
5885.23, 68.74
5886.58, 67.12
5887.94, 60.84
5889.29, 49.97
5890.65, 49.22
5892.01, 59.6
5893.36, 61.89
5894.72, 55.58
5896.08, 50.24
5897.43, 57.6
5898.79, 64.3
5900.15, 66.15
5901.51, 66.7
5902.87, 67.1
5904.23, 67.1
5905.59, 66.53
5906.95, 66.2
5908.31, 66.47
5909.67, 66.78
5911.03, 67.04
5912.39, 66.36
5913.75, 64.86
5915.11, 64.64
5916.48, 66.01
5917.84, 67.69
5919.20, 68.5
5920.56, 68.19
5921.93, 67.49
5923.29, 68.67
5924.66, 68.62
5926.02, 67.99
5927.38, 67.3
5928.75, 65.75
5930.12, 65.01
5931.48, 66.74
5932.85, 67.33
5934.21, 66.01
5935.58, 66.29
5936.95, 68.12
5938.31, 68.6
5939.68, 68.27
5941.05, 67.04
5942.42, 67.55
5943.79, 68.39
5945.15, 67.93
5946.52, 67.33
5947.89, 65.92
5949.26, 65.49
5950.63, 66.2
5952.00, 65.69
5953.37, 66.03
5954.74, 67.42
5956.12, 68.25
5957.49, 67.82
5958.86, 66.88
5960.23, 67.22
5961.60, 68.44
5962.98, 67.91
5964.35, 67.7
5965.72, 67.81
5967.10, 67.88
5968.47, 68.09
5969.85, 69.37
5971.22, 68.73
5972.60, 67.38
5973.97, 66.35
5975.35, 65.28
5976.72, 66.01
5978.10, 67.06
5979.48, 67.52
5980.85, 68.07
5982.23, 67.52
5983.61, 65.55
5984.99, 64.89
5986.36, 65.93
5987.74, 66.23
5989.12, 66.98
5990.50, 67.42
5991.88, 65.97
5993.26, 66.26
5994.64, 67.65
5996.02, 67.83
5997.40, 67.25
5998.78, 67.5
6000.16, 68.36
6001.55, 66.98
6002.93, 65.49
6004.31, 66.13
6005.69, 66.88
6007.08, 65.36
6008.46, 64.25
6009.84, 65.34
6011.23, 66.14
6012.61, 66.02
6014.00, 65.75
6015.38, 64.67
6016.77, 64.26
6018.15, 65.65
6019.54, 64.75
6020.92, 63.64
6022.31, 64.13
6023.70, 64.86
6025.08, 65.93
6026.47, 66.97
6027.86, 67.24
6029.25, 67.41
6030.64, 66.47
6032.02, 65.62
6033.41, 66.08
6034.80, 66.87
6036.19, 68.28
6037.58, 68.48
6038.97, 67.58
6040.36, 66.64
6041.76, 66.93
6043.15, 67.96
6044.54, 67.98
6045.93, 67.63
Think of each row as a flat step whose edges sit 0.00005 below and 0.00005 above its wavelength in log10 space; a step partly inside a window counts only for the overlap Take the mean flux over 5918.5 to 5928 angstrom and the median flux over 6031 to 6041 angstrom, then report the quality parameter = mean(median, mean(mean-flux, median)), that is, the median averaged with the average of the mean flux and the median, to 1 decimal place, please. 67.2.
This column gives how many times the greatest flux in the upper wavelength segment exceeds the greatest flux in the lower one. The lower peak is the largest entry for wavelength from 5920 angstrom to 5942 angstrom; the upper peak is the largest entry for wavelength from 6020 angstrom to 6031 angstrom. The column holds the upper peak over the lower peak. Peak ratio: 0.98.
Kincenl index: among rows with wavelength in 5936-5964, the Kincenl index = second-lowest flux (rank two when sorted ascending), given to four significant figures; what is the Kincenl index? 65.69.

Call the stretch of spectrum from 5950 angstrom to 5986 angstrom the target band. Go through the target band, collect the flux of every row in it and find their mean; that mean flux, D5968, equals 67.2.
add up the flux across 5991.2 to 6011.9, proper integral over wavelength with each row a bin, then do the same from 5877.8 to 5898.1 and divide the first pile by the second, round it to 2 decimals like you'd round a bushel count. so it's 1.10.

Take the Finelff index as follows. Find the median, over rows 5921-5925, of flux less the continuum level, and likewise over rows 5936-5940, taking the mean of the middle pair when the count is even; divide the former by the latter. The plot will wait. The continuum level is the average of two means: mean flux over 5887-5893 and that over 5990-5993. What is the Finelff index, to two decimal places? 1.05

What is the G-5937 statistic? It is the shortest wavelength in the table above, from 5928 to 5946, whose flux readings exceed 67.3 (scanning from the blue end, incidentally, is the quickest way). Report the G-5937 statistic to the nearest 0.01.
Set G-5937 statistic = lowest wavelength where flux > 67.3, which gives 5932.85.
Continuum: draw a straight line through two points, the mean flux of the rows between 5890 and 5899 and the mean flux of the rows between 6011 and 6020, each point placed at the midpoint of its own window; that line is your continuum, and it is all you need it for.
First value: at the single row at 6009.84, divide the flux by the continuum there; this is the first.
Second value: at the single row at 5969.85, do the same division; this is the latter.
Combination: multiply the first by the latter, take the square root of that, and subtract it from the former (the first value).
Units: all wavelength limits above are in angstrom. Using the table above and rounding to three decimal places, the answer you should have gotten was -0.054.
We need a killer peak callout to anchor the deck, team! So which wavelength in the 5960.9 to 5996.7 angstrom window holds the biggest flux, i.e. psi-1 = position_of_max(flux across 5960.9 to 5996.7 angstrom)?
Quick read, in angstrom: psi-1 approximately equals 5969.85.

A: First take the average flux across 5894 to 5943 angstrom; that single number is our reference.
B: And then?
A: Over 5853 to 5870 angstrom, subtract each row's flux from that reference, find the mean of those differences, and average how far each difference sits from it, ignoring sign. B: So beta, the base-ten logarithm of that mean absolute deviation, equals 0.067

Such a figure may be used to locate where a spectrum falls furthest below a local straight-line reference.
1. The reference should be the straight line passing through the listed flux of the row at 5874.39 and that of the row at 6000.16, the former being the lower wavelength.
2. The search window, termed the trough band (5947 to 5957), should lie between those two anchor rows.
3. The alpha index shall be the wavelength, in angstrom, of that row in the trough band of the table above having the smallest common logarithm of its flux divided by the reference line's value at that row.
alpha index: 5949.26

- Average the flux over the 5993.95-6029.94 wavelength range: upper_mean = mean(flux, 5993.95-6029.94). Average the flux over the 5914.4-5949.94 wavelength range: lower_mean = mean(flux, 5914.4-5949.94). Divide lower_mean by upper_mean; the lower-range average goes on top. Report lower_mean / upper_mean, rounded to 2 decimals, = 1.02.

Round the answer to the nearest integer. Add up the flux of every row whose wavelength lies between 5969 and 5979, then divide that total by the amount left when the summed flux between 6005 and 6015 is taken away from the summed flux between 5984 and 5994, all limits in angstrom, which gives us 119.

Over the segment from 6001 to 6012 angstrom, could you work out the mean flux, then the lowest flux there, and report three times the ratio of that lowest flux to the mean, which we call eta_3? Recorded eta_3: 2.928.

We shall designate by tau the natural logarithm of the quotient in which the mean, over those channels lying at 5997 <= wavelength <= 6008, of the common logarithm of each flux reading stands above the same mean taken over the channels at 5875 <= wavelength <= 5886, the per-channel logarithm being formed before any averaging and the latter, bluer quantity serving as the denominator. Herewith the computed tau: -0.0060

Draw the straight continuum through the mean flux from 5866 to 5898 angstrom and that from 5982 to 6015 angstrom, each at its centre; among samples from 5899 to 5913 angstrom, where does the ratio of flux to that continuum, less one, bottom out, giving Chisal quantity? 5906.95 angstrom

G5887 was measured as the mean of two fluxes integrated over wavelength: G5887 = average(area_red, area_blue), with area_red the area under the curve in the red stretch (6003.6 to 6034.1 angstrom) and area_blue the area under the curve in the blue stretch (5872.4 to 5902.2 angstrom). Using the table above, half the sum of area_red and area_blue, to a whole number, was 1944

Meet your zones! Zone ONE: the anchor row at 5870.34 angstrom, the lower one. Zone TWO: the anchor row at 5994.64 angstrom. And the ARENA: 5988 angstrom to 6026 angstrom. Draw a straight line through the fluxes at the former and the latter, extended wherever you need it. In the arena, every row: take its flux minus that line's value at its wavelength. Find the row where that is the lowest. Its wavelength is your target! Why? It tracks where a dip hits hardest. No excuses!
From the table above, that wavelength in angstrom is 6020.92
